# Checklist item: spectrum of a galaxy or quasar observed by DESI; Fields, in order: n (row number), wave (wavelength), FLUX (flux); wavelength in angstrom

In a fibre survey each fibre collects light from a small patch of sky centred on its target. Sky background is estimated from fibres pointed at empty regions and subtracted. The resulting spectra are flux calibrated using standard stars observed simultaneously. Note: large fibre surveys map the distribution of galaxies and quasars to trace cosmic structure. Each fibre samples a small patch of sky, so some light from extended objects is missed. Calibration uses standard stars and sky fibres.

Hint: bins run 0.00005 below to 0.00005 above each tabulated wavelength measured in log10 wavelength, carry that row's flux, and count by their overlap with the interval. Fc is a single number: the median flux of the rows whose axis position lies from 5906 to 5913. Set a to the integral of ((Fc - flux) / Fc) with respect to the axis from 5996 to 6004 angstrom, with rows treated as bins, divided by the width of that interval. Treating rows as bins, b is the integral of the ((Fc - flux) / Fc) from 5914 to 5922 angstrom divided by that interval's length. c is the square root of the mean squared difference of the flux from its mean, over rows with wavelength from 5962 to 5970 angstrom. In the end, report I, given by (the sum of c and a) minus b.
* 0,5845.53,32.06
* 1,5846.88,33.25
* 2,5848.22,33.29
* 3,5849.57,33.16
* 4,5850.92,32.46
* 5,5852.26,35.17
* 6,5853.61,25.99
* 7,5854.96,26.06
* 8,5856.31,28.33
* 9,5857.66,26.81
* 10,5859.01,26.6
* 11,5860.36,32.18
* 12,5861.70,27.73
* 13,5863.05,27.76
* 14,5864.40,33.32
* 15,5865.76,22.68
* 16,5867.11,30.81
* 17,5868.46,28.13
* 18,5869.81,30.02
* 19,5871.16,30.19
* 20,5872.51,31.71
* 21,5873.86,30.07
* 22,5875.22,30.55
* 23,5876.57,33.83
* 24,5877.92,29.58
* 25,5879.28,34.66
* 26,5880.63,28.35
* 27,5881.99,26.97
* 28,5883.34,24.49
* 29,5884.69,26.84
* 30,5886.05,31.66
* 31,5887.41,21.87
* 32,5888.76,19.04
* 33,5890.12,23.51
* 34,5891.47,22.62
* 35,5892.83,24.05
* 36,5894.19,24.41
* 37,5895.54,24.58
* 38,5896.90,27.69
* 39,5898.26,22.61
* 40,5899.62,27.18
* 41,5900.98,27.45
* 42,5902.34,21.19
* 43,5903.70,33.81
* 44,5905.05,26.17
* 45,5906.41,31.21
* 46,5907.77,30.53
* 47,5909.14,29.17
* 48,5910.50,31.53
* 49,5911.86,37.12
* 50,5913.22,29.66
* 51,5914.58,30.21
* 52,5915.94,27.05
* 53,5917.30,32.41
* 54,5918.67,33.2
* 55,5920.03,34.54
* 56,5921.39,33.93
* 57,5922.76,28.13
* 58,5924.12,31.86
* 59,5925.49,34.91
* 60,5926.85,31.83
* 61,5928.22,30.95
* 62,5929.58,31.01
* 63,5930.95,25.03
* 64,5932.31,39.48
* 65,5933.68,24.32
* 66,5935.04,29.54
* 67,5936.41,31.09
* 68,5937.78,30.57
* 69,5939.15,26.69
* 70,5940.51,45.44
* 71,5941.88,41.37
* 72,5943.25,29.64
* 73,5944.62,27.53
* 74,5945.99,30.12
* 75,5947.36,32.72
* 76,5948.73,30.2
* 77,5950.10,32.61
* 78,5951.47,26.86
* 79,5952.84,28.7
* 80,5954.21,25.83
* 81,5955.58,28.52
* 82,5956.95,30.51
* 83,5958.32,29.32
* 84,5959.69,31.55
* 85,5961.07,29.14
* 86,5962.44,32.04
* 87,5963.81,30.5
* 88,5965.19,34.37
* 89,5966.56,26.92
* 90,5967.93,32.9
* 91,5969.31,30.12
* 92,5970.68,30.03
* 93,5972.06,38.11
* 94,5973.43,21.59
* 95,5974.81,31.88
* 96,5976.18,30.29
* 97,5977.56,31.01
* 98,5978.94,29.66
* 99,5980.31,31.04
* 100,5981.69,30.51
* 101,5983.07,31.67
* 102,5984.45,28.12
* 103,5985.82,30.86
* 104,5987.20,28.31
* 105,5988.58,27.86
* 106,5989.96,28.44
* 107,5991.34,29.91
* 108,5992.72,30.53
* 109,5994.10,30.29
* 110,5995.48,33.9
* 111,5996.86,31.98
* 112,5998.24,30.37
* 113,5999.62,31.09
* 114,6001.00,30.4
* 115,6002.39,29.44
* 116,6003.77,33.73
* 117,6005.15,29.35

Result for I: 2.4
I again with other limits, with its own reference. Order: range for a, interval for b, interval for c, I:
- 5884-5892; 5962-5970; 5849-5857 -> 3.8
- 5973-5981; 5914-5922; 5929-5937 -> 5.1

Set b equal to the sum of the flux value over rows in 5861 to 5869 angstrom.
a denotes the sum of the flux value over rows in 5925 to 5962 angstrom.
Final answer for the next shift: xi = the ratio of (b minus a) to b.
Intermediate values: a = 835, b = 170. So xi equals -3.9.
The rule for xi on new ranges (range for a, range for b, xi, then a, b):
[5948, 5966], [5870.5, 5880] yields -0.8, 390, 221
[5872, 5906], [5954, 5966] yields -1.5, 675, 272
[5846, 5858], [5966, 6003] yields 0.7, 275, 817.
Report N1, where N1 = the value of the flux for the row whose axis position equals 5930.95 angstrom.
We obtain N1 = 25.03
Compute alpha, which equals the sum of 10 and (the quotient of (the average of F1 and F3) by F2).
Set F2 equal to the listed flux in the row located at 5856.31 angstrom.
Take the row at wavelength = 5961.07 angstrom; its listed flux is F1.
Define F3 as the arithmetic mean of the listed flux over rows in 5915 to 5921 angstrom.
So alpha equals 11.1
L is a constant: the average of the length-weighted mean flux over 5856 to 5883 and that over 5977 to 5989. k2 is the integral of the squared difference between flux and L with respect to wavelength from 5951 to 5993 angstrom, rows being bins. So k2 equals 324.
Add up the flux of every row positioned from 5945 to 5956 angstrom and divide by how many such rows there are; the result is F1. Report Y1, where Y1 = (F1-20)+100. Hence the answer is 109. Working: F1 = 29.4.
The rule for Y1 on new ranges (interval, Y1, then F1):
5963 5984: 111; 30.7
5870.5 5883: 111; 30.7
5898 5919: 109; 29.4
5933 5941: 111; 31.3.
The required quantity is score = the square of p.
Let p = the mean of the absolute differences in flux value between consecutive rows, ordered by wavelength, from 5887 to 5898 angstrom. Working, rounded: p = 1.9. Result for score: 4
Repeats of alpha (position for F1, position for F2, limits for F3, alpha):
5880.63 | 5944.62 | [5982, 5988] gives 11.1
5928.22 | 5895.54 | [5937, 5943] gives 11.4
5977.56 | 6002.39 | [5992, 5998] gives 11.1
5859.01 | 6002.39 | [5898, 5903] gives 10.9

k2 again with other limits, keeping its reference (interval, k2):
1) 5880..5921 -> 925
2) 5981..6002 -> 58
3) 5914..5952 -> 933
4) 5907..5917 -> 94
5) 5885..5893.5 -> 408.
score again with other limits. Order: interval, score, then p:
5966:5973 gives 18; 4.2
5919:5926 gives 11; 3.3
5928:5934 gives 79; 8.9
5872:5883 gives 10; 3.2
